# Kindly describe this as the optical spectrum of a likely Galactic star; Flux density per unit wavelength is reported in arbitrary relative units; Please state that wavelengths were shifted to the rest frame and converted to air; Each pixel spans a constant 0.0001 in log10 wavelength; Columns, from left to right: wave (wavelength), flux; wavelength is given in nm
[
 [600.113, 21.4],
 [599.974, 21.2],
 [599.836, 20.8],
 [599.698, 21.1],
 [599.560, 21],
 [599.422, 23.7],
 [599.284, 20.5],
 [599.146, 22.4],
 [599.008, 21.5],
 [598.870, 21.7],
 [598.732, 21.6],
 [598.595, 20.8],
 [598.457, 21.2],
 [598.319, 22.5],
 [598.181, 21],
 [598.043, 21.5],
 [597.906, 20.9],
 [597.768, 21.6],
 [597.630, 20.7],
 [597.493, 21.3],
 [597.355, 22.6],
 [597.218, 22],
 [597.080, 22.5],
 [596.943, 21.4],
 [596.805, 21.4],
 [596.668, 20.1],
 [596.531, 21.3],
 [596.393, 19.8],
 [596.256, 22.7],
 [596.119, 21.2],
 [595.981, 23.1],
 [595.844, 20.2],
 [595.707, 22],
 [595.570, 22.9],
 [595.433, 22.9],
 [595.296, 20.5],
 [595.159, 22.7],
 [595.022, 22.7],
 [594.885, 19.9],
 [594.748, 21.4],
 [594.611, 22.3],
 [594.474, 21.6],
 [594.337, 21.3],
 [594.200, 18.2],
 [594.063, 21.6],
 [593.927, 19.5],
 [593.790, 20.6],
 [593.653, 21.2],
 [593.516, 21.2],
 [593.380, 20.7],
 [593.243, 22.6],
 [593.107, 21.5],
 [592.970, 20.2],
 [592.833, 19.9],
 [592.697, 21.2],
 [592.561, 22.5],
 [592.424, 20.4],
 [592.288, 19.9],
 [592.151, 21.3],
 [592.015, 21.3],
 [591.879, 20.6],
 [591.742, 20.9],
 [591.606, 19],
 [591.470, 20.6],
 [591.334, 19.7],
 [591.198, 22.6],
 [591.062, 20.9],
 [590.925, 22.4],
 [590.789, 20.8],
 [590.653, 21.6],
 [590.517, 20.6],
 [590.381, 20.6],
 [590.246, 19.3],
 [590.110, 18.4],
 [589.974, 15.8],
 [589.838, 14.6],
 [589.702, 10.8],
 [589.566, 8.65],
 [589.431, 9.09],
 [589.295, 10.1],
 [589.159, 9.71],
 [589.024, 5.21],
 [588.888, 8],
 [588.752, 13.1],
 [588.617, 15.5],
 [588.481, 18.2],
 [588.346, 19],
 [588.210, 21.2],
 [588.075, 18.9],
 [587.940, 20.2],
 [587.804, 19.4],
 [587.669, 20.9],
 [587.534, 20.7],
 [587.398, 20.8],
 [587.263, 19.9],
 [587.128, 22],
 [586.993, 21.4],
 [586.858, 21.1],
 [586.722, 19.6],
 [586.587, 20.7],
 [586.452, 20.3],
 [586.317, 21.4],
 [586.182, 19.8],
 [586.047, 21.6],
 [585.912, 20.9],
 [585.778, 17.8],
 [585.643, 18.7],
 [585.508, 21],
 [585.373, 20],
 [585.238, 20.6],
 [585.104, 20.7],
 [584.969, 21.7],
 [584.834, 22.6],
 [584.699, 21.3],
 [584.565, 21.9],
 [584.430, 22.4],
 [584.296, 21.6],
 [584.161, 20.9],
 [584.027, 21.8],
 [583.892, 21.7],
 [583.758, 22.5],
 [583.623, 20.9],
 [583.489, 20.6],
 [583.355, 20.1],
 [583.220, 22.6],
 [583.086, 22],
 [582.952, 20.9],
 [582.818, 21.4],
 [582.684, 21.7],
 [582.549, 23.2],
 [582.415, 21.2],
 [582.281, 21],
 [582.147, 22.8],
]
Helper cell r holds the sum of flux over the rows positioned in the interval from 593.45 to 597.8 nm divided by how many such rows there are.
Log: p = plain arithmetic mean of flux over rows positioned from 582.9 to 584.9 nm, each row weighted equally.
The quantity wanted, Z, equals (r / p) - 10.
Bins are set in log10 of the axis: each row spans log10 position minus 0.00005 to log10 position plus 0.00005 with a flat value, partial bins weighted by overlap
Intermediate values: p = 21.6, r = 21.4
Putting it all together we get -9.01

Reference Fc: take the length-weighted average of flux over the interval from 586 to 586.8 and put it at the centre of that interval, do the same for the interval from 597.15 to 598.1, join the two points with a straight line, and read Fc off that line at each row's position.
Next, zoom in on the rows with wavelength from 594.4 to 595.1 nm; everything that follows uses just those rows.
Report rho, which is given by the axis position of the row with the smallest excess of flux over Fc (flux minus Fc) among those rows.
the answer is 594.885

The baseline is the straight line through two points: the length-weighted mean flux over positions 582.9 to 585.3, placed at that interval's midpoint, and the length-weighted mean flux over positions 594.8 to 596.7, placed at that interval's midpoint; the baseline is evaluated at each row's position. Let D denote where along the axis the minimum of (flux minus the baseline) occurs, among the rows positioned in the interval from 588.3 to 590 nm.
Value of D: 589.024 nm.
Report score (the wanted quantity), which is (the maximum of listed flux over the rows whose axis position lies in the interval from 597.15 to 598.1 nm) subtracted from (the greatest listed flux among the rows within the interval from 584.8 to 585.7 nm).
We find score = 0.00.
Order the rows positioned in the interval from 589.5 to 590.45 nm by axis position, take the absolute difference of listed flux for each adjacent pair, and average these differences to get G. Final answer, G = 1.99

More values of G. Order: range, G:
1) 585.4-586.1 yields 1.75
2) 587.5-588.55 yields 1.30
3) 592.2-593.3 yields 1.13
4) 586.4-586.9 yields 1.00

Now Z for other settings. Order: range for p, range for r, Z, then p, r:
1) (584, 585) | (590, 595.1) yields -9.04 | 21.8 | 20.8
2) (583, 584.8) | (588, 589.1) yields -9.31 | 21.6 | 14.9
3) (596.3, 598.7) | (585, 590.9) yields -9.16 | 21.3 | 17.9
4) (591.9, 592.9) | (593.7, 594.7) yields -9.01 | 20.9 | 20.7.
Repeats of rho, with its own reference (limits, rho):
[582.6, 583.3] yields 582.952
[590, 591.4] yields 590.110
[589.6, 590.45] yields 589.702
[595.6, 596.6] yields 596.393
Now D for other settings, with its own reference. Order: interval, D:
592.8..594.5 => 594.200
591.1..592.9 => 591.606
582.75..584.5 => 583.355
